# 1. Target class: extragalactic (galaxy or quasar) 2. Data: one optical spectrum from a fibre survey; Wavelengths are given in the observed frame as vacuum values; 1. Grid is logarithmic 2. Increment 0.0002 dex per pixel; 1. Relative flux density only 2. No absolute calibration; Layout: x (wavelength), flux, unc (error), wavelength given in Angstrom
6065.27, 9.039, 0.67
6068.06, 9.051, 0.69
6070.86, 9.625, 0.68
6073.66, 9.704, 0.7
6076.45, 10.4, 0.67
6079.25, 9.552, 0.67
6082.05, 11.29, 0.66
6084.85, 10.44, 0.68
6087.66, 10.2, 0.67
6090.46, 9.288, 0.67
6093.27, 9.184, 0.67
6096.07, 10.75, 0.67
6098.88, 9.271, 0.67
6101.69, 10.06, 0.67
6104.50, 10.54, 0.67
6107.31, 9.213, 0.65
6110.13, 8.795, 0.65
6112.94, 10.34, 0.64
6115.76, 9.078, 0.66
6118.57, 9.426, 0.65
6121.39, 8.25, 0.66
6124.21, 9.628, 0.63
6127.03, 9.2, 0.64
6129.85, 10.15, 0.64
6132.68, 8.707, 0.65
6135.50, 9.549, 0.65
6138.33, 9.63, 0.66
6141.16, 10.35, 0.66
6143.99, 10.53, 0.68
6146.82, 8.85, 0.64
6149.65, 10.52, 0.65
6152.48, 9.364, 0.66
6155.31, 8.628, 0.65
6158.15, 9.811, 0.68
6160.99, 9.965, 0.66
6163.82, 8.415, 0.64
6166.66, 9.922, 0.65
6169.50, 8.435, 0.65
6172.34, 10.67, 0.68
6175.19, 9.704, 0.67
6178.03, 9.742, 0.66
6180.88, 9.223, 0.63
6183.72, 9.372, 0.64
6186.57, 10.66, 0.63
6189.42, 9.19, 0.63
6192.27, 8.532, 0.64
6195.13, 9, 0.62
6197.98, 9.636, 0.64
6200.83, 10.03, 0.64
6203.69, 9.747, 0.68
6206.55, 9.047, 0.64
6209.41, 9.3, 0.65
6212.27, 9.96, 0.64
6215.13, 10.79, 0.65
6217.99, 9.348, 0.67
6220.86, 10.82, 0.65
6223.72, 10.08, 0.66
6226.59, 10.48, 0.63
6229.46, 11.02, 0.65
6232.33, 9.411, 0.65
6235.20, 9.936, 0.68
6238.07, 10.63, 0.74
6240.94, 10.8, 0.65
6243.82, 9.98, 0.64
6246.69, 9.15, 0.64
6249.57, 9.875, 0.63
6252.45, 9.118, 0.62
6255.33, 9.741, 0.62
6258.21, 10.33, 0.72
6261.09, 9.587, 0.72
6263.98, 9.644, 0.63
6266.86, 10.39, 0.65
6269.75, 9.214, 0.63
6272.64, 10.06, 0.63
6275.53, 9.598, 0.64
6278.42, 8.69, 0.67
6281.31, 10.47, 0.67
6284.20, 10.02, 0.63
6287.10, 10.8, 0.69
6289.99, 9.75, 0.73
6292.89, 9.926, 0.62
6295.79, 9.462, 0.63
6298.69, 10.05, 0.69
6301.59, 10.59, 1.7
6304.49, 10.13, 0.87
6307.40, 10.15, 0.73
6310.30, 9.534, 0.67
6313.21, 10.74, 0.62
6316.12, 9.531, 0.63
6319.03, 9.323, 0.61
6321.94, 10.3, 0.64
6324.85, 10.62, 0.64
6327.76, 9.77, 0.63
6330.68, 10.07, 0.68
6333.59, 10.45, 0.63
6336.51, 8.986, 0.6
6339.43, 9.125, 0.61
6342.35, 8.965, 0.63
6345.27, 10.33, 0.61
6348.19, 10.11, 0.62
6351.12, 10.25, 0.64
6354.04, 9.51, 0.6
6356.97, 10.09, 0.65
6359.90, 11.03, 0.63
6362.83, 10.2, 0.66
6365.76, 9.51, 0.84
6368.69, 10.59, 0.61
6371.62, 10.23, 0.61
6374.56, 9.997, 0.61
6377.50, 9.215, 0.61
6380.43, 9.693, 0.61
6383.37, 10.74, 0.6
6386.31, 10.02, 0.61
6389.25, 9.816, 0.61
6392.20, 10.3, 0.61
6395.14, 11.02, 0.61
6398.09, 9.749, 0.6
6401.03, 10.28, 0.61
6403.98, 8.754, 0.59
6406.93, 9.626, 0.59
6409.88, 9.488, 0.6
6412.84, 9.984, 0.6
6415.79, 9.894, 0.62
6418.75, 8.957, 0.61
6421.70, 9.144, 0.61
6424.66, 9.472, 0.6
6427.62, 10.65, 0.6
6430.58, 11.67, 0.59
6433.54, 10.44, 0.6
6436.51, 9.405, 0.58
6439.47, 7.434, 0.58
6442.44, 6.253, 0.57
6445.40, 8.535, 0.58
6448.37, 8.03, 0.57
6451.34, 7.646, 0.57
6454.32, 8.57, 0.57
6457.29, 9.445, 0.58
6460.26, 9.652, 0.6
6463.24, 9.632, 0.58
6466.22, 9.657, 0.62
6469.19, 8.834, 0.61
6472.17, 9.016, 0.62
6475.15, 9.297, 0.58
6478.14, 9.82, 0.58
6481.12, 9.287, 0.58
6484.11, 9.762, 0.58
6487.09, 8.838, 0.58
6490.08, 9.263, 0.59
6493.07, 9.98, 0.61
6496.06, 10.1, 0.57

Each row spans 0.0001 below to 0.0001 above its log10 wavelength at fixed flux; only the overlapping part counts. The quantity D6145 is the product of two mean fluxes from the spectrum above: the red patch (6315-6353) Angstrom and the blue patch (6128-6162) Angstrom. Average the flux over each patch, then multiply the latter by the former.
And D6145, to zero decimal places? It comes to 95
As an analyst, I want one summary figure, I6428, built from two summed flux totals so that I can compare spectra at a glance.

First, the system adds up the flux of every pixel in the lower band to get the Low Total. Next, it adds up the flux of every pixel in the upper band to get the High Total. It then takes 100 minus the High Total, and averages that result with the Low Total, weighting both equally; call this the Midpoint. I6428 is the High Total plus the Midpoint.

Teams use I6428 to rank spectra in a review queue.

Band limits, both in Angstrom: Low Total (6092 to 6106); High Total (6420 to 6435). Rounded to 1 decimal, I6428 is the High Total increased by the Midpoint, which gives 100.6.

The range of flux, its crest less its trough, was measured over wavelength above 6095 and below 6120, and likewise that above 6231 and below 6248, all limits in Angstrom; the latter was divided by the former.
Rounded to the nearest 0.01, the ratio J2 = 0.84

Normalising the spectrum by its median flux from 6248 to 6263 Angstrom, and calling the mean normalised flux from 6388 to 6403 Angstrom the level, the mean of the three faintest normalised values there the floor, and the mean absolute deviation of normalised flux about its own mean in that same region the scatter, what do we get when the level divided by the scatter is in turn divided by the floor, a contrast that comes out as 28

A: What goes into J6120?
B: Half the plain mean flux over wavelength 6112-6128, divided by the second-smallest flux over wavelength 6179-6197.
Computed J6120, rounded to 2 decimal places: 0.52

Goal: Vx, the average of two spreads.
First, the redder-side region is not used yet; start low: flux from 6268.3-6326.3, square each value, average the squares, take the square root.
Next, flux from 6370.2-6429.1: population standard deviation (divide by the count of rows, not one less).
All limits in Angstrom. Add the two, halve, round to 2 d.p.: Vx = 5.27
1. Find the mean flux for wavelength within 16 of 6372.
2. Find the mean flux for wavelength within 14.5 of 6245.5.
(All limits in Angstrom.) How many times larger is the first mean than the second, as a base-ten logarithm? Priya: 0.010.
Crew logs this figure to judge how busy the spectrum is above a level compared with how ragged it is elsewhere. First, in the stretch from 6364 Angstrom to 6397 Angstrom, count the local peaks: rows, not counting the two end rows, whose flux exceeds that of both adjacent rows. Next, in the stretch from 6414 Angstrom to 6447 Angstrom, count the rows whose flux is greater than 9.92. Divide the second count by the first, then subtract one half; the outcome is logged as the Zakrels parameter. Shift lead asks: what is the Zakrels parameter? 1.0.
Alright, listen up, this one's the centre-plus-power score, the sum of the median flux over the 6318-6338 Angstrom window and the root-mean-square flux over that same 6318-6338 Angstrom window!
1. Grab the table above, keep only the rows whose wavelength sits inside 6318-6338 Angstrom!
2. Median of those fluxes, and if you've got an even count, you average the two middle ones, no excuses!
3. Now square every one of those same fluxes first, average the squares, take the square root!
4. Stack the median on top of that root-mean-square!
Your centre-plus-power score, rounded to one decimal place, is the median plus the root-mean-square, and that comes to 20.0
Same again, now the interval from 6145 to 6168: 19.0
